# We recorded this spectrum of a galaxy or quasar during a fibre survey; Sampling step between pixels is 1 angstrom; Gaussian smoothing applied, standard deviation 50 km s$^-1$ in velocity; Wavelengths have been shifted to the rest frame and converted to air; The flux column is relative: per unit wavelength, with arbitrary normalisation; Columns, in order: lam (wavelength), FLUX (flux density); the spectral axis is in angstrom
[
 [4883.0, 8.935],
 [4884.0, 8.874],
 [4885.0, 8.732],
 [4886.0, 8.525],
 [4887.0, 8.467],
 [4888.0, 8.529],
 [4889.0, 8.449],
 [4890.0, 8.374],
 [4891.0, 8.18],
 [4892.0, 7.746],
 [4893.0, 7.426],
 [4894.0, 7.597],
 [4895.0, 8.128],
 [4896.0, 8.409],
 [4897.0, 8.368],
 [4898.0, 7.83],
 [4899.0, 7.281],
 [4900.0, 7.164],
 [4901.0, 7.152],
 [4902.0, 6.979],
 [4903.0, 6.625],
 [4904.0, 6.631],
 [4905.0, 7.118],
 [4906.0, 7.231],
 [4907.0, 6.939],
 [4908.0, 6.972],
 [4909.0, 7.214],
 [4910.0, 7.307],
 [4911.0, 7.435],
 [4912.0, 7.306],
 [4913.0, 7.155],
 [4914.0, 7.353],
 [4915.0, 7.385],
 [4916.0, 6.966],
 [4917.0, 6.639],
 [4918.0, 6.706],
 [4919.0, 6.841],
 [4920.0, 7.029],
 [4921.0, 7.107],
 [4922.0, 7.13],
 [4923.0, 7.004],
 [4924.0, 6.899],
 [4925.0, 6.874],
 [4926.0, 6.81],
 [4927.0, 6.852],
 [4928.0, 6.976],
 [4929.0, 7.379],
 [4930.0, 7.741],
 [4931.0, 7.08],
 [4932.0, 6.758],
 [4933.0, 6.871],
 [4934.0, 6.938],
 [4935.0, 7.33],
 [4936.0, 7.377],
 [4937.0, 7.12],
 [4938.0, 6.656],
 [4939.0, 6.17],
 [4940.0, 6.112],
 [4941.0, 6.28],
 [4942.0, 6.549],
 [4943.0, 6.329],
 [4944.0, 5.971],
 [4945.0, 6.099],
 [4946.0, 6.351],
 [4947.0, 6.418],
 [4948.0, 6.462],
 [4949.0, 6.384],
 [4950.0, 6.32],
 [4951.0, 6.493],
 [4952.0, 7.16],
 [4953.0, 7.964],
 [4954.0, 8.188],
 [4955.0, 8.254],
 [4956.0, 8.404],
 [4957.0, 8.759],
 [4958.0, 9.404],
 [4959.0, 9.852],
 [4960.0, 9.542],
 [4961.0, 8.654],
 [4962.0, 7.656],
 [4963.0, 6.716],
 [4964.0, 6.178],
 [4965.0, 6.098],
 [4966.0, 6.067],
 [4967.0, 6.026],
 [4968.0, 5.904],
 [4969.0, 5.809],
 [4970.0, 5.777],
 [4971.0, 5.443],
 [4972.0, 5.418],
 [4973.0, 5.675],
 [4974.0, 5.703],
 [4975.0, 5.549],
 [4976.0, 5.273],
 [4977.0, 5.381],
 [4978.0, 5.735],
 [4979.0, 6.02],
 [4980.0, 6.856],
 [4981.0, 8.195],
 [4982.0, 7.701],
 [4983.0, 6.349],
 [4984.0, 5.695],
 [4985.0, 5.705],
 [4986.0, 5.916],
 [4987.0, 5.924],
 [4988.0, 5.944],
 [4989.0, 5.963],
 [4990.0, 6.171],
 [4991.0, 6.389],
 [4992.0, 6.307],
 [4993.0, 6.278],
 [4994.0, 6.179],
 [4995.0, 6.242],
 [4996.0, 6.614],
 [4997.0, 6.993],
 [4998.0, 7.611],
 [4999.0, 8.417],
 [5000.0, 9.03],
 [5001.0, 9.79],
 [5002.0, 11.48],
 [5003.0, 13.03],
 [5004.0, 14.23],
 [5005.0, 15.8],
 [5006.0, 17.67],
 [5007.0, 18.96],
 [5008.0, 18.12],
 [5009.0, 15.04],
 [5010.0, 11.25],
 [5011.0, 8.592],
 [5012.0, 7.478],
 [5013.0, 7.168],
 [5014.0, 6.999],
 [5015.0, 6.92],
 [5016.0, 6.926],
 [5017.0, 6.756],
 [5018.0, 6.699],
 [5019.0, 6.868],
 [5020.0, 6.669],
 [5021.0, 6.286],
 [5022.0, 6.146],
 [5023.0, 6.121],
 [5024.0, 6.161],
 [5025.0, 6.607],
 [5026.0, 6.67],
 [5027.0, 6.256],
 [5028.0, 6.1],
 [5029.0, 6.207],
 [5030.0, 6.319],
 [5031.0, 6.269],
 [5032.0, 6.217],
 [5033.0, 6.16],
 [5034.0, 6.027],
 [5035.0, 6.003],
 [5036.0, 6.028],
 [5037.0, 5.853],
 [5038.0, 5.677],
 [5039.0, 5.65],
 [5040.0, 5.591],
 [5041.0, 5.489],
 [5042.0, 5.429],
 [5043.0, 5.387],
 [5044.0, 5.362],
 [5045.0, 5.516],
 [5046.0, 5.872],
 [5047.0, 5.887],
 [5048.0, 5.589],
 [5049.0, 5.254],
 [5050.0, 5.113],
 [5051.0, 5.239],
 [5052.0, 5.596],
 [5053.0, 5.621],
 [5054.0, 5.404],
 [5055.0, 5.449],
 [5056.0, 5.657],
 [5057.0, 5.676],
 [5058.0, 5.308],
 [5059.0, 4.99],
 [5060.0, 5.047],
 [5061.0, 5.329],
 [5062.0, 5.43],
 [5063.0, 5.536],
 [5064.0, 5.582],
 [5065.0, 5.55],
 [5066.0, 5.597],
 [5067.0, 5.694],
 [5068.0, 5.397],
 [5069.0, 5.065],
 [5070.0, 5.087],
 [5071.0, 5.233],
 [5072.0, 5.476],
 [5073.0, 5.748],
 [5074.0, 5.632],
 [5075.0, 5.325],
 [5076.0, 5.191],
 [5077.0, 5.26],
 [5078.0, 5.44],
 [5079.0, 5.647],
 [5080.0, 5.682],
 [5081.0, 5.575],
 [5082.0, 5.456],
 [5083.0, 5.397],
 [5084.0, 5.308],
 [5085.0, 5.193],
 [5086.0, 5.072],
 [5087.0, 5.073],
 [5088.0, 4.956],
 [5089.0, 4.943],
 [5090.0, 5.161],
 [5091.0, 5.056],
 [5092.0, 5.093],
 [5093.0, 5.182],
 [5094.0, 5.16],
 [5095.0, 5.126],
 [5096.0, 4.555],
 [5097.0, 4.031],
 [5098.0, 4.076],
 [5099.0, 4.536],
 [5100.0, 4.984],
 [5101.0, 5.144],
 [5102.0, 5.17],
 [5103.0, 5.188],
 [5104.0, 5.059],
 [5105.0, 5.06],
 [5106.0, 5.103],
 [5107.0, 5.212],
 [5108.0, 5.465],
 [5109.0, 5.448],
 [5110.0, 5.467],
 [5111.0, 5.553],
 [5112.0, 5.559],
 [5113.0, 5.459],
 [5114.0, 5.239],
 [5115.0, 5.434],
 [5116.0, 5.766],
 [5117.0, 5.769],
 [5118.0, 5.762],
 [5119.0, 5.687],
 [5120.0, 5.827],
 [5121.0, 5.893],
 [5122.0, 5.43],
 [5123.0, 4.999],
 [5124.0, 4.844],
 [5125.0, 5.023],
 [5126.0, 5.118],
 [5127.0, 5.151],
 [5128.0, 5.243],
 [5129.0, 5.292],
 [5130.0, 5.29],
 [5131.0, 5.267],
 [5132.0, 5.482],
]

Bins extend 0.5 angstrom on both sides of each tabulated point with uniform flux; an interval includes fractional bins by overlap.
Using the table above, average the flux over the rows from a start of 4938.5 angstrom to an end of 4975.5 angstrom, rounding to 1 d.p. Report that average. 6.8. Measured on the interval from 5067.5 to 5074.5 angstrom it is 5.4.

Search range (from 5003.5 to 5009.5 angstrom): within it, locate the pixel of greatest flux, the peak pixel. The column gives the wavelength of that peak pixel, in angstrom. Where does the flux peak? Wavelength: 5007.0 angstrom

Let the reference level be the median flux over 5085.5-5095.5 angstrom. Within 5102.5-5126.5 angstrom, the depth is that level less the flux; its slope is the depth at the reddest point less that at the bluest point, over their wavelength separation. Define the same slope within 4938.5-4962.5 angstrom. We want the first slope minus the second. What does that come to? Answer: 0.068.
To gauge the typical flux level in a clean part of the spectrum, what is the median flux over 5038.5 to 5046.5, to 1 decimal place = 5.5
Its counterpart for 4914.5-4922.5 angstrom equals 7.0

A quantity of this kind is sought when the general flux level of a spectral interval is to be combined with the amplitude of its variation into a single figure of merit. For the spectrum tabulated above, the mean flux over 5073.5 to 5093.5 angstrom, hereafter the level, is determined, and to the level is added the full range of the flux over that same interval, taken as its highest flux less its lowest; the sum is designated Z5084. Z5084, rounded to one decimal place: 6.0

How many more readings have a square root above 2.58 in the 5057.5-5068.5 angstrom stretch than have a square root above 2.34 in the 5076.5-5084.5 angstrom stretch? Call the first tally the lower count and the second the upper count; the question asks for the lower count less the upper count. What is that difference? -3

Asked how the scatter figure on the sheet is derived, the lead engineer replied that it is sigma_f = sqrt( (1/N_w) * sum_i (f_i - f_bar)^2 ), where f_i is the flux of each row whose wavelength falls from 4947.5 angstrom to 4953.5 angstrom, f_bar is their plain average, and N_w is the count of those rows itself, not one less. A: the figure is 0.59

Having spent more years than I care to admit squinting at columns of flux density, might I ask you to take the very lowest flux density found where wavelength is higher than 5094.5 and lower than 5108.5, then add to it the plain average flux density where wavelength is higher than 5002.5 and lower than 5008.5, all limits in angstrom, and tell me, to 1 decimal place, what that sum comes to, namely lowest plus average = 20.3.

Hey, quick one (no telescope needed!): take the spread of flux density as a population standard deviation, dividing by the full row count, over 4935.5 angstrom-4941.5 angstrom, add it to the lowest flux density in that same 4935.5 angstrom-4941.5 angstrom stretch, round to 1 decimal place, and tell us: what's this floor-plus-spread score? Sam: 6.6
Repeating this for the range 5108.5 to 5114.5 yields 5.3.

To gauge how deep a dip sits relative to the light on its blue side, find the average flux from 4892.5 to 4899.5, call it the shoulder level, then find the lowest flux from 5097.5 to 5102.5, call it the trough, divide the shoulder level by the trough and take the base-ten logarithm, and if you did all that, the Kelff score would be 0.29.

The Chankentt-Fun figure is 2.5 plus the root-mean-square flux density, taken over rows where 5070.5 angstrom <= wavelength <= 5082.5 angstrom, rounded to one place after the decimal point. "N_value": 8.0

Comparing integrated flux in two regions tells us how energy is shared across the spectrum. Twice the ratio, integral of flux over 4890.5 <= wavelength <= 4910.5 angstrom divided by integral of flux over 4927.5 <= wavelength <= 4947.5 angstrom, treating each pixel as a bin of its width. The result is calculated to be 2.21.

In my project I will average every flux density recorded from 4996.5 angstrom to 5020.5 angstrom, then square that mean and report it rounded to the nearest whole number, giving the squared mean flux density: 107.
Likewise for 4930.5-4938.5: 49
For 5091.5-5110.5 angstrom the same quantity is 25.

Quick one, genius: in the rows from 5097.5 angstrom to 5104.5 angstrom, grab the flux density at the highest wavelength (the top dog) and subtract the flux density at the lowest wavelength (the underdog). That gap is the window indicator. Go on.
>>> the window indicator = 1.0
